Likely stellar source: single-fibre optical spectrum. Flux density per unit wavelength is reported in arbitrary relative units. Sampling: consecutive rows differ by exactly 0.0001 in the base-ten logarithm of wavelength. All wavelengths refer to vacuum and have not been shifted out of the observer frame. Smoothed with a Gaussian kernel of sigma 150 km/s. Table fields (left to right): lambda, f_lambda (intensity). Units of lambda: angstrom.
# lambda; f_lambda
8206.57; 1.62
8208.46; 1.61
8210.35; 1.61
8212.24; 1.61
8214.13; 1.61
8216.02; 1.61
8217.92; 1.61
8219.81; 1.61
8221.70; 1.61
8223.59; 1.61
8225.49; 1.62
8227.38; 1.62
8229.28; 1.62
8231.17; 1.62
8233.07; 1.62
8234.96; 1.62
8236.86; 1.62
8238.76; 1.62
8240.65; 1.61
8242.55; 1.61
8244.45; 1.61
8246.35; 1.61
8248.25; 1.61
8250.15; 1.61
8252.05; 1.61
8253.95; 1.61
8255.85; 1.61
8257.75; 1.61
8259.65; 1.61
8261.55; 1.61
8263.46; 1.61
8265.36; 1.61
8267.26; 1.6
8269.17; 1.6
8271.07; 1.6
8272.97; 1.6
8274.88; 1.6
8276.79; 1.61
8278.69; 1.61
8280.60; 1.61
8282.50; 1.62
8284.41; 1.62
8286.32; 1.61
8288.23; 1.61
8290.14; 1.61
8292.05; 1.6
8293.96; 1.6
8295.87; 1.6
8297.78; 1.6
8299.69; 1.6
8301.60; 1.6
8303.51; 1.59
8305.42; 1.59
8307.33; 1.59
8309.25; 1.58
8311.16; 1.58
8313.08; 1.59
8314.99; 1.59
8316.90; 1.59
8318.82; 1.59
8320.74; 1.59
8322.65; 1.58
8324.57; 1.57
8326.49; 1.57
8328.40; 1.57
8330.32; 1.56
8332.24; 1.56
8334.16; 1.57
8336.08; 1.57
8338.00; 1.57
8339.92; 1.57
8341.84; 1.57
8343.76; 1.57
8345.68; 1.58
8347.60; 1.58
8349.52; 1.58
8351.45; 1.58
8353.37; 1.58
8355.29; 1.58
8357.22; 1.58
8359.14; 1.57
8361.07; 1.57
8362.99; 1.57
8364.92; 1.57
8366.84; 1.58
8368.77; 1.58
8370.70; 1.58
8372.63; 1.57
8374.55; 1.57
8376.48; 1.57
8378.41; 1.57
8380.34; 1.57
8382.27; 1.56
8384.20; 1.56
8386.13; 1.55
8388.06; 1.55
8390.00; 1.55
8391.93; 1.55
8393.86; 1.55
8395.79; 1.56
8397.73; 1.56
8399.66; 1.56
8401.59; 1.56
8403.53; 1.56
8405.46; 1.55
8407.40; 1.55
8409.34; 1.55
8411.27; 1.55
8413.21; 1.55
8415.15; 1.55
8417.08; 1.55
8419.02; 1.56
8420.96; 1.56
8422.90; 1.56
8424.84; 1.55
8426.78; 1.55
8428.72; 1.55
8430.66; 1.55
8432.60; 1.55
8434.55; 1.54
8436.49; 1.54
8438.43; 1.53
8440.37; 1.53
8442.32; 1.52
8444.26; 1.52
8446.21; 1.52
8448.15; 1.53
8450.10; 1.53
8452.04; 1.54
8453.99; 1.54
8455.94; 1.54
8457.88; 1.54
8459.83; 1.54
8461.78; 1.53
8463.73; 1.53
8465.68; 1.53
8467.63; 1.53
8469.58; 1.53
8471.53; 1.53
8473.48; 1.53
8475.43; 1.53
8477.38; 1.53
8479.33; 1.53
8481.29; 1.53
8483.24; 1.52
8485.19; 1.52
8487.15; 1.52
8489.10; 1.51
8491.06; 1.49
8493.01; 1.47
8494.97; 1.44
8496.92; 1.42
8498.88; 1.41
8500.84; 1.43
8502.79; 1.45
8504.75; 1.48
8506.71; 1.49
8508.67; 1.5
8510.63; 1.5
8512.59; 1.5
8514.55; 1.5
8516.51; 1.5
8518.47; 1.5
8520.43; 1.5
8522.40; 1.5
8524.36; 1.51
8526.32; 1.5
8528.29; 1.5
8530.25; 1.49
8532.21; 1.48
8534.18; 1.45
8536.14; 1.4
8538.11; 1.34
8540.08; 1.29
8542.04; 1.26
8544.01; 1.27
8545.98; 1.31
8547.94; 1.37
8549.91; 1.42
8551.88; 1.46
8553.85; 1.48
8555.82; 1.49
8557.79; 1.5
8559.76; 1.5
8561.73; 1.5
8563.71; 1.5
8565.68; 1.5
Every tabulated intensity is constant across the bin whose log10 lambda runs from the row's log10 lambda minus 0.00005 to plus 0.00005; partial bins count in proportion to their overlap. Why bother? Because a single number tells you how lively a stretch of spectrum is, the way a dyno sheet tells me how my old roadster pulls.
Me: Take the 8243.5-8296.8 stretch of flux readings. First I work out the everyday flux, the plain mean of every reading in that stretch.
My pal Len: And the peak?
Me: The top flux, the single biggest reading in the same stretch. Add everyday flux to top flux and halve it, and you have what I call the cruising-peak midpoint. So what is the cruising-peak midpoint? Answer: 1.61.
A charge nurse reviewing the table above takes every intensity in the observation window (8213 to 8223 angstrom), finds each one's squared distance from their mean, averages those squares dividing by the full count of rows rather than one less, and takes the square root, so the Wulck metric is 0.000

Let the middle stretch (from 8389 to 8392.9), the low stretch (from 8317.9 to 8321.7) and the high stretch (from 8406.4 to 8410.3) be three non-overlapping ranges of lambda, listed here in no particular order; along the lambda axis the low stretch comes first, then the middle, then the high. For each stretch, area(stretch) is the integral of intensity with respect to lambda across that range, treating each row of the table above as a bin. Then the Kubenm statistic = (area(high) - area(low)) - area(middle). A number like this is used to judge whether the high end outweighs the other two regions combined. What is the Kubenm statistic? -6.1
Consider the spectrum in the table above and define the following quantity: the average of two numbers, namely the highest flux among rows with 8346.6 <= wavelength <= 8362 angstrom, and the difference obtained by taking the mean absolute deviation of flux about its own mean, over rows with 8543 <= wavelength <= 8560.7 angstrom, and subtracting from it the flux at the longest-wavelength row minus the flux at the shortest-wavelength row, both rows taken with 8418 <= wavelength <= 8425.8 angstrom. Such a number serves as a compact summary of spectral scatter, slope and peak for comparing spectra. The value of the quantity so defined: 0.830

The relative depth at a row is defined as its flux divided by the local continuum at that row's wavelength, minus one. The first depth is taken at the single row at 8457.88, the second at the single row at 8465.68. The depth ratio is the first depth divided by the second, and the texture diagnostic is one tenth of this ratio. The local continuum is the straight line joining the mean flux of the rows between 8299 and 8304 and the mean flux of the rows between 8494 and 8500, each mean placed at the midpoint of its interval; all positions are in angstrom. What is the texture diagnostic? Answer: 0.10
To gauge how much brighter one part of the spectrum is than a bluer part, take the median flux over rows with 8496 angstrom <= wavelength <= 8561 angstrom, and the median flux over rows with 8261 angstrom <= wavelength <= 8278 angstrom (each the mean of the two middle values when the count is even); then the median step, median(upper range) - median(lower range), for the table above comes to -0.12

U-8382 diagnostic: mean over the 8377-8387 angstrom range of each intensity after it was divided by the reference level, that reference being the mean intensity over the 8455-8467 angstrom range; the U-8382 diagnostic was 1.02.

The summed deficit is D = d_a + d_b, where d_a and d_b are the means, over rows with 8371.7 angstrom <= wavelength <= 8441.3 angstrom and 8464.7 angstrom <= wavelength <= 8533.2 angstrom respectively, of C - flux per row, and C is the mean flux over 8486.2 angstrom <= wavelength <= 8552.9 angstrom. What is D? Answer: -0.16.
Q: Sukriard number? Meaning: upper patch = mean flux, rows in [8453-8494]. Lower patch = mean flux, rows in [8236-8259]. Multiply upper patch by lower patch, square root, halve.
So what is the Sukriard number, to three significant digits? 0.784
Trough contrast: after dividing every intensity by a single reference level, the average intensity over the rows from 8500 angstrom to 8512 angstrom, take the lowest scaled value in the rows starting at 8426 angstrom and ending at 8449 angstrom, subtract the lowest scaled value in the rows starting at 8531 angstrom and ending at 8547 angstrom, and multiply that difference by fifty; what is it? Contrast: 8.8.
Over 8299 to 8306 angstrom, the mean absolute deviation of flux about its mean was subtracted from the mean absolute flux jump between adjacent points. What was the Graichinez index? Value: -0.0017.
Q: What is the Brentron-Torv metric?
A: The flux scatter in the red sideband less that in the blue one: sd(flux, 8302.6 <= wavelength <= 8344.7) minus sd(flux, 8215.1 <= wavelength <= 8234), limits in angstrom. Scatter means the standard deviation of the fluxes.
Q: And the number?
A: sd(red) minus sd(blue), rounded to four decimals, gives 0.0054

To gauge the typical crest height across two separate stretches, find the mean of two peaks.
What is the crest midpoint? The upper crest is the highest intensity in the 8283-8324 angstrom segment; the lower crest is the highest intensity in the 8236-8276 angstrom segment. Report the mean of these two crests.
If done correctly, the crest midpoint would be 1.62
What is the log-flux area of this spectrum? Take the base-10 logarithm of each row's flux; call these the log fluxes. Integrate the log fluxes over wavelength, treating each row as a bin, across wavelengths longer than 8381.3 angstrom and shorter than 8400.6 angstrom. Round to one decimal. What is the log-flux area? 3.7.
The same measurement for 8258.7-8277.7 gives 3.9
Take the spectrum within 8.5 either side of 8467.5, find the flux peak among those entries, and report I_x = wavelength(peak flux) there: 8459.83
